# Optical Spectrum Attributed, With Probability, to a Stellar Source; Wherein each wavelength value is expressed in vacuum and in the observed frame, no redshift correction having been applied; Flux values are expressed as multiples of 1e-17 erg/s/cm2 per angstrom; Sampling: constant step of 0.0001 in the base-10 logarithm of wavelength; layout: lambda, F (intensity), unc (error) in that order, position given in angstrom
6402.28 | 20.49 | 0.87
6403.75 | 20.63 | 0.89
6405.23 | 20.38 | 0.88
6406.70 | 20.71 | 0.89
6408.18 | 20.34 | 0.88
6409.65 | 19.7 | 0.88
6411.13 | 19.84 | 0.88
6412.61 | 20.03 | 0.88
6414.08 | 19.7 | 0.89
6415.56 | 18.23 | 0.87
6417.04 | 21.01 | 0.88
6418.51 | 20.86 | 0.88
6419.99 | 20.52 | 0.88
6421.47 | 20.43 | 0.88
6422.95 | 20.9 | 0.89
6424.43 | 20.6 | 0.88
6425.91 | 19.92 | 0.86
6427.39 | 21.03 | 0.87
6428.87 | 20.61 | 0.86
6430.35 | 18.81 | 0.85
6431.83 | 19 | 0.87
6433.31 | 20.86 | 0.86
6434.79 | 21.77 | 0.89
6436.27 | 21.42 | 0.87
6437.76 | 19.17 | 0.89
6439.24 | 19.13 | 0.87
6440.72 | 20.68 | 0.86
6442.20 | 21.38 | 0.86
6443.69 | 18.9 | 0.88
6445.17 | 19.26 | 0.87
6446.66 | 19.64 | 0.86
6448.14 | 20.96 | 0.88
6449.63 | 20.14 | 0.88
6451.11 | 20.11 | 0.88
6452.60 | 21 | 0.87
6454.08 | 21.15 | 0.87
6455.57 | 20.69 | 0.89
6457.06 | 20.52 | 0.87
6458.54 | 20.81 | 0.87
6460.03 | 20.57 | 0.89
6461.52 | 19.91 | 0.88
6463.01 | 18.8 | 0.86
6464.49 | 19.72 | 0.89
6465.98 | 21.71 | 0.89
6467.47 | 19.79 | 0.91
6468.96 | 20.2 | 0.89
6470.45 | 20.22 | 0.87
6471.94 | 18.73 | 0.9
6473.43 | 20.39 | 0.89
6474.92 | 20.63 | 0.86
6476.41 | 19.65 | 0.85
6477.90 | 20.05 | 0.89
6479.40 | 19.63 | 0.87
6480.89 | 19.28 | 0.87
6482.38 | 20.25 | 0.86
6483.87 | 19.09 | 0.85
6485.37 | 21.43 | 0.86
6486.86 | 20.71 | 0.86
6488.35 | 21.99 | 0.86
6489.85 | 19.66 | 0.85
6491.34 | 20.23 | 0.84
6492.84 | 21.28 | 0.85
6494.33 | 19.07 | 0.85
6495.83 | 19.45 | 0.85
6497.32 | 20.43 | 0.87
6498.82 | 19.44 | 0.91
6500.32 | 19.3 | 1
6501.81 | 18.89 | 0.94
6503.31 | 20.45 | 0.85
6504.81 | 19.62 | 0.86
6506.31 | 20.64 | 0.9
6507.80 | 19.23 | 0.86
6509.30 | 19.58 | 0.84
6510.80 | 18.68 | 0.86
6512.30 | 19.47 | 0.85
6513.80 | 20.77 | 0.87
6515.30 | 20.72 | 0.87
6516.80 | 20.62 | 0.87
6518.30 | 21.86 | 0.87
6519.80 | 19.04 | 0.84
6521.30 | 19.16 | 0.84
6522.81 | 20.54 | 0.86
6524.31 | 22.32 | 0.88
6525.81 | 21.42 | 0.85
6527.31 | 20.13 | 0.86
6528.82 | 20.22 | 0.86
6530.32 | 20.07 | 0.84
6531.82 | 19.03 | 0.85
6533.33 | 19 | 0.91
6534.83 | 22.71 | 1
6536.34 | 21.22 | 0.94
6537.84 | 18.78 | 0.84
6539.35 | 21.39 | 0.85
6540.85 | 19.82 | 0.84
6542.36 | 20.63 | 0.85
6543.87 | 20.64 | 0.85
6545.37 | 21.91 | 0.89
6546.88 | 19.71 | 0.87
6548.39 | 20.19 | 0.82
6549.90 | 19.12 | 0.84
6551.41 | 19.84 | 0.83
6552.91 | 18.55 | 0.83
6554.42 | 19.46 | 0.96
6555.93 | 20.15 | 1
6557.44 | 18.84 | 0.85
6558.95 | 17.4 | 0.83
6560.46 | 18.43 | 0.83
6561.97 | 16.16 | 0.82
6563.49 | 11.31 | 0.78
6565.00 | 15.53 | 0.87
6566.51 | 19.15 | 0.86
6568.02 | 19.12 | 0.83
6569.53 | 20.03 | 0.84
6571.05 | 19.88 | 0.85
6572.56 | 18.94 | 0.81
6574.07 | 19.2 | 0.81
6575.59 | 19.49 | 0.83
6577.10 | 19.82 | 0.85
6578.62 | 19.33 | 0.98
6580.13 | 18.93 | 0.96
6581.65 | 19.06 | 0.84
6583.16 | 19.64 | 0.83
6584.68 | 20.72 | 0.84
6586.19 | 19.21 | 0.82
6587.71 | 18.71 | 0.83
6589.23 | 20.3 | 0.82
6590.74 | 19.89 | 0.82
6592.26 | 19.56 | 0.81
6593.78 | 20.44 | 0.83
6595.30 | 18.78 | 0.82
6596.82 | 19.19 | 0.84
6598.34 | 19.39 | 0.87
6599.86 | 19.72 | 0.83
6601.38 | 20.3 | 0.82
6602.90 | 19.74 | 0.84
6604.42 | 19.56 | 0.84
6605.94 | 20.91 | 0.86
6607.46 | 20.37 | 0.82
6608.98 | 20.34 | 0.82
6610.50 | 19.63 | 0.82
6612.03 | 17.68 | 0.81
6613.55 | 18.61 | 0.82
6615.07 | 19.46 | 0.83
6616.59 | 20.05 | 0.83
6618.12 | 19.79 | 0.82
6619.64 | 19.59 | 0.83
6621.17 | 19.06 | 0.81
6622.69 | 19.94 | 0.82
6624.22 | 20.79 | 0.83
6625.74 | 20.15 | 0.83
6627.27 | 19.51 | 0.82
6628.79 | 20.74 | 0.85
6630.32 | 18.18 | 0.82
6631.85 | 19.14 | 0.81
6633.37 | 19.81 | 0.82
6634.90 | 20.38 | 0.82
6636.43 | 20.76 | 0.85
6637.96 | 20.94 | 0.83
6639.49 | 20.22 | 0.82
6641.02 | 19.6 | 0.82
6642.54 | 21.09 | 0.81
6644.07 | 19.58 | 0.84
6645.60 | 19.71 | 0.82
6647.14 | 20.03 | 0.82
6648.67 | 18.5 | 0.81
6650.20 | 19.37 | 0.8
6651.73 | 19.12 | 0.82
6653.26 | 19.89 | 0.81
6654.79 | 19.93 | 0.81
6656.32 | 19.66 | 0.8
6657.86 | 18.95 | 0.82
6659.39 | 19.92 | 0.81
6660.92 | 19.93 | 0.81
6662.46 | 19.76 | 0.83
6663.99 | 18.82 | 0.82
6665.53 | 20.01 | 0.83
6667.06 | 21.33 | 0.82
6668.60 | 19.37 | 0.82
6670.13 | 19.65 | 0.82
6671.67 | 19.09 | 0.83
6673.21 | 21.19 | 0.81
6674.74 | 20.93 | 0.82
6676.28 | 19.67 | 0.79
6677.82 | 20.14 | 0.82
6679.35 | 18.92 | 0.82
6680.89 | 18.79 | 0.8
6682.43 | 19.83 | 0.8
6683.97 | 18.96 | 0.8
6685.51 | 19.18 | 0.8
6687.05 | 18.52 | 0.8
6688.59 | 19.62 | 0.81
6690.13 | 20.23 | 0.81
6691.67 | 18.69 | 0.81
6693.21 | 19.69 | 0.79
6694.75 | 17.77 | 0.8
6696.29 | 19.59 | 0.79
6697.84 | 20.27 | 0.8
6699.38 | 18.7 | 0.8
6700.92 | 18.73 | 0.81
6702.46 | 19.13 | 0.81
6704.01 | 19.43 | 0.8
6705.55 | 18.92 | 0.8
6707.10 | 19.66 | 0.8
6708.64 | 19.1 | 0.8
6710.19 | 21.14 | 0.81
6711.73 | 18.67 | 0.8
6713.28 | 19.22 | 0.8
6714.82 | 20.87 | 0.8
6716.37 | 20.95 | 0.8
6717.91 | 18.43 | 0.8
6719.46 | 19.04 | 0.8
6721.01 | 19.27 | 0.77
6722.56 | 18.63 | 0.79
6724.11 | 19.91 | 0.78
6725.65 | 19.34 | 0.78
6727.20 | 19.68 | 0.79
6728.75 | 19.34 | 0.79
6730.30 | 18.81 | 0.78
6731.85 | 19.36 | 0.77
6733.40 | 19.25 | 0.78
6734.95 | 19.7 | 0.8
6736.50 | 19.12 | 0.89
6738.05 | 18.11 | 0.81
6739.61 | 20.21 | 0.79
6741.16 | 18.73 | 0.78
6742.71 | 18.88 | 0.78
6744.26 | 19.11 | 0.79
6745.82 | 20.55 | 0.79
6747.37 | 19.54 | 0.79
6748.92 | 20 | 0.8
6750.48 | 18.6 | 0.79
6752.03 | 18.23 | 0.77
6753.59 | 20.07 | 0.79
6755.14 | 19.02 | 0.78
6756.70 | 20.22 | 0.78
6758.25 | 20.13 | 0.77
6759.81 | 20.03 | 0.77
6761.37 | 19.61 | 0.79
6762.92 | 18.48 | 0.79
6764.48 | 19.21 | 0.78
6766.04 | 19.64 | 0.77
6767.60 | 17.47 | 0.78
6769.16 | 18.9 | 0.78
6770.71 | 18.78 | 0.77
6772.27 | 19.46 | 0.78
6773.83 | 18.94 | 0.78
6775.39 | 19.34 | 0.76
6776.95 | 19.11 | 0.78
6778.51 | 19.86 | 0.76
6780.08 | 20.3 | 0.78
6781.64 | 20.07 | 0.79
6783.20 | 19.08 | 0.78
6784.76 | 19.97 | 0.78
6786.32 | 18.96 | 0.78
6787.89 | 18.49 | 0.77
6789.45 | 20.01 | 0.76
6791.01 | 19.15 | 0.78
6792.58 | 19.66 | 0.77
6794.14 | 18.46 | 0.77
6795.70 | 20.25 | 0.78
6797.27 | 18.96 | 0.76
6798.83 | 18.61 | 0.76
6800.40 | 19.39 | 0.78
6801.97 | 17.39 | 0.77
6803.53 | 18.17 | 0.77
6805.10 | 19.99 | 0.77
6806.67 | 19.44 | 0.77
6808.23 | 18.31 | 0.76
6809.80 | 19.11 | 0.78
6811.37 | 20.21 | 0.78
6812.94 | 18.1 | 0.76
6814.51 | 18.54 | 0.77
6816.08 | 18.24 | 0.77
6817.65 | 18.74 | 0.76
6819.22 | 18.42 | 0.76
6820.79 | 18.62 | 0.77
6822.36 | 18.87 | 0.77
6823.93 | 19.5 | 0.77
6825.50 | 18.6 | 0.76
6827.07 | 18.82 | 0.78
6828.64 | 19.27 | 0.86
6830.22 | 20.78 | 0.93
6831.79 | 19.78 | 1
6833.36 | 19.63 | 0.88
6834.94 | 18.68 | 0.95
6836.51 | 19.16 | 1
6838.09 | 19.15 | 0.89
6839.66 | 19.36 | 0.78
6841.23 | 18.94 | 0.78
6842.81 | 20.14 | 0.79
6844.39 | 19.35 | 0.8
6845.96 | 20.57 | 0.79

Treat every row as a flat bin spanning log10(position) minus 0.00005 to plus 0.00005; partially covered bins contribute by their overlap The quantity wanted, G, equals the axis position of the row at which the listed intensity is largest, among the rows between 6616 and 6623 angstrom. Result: 6616.59 angstrom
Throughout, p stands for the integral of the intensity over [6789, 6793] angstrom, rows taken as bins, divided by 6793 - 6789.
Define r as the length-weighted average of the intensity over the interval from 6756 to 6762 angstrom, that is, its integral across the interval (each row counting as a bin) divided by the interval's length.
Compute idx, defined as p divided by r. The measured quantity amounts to 0.98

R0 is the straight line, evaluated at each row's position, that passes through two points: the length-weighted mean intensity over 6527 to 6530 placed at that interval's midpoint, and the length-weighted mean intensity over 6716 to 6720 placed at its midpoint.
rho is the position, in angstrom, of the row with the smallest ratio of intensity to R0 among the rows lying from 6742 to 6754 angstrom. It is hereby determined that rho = 6752.03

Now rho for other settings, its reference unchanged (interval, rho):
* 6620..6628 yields 6621.17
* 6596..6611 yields 6596.82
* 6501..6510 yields 6501.81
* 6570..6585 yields 6572.56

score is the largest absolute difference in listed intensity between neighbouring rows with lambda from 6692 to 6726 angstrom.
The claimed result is 2.52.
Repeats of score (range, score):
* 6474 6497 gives 2.34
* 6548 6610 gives 4.85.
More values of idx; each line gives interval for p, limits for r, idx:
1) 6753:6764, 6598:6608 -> 0.98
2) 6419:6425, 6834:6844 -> 1.07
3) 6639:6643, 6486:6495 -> 0.99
